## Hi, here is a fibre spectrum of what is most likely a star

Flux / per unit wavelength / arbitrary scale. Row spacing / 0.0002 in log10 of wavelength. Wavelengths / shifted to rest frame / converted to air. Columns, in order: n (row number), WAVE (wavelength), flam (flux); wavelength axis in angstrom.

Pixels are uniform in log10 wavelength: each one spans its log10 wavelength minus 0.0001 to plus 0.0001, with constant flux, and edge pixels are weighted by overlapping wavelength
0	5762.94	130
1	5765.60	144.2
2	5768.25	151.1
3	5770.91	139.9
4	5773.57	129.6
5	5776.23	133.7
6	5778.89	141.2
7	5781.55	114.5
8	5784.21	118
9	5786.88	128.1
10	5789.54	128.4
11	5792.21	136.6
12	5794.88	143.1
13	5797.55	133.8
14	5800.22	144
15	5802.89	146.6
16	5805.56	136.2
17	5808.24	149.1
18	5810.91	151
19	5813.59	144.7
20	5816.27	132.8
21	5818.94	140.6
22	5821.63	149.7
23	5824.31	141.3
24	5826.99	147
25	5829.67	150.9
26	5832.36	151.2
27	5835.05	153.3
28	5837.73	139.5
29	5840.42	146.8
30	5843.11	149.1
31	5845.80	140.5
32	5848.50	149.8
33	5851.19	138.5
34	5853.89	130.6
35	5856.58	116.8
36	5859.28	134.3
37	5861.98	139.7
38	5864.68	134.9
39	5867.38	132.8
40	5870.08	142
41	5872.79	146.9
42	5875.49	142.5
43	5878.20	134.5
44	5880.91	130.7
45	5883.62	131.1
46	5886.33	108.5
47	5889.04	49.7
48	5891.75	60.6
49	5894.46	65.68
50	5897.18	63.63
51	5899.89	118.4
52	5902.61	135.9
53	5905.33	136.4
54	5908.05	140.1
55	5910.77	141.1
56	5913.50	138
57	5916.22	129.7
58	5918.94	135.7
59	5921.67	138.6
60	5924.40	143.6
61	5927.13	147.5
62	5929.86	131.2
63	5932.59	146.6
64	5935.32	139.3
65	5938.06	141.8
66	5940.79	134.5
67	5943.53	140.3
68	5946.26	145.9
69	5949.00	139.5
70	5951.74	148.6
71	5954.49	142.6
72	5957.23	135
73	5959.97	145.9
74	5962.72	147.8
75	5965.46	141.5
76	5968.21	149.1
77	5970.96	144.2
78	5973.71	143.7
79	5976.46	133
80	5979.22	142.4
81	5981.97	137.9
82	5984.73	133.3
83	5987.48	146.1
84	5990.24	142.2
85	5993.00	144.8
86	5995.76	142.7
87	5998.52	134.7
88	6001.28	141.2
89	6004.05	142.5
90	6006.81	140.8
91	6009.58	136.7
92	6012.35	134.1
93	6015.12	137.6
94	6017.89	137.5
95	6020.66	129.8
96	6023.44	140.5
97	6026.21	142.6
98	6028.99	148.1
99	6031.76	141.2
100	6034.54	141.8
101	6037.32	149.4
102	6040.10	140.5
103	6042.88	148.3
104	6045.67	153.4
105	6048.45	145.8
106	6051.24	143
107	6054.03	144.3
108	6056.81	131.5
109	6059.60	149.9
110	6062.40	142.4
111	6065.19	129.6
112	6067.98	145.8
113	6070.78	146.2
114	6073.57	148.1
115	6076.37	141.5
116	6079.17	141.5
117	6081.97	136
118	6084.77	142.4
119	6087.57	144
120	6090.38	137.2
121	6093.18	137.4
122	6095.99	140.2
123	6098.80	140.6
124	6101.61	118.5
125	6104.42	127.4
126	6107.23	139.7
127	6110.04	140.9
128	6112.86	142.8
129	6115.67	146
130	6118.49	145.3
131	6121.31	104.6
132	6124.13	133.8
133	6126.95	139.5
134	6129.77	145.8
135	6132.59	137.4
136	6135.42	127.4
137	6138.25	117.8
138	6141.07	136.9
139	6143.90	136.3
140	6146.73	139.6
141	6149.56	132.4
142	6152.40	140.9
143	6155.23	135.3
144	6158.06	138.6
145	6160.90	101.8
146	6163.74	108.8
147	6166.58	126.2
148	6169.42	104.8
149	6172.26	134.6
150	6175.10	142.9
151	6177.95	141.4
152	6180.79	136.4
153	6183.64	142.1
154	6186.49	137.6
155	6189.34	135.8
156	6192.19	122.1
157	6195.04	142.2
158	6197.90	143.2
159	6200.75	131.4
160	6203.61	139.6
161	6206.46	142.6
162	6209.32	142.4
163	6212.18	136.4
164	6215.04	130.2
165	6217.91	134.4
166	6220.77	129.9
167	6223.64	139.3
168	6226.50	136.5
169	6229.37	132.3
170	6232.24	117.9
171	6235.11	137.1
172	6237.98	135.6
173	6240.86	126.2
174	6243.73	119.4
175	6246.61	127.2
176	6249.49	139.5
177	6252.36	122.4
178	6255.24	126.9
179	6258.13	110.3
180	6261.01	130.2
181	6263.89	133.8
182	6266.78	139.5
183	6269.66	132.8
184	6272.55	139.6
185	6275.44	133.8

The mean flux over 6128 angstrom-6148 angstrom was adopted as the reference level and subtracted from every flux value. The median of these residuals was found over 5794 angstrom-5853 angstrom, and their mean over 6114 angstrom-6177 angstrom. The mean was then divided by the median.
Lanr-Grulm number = -0.3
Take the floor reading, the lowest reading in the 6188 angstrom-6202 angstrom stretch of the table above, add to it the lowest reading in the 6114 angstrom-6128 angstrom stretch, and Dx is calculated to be 227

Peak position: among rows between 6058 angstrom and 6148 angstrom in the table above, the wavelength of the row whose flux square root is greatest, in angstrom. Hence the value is 6059.60 angstrom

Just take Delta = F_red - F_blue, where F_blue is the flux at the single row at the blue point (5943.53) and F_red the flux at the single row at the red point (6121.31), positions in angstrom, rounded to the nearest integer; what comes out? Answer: -36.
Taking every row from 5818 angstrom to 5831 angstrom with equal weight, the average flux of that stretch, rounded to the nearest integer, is 146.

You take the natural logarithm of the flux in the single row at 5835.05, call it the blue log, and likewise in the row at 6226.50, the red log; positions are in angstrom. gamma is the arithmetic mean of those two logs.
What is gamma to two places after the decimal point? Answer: 4.97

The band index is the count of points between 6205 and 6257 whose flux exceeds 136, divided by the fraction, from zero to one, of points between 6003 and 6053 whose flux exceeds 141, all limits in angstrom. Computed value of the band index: 12.6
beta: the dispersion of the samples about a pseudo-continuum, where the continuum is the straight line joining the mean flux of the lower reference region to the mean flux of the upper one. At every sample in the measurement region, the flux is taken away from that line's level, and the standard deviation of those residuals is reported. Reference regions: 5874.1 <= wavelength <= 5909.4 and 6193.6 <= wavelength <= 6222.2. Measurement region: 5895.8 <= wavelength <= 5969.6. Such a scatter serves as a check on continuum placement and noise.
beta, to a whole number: 15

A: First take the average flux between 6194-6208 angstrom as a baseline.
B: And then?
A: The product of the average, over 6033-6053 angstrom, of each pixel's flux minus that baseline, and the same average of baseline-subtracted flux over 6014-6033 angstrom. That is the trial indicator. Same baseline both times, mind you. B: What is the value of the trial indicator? -1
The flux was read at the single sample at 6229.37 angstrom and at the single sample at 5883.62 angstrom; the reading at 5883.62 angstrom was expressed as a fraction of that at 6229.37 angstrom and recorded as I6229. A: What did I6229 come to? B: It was 0.99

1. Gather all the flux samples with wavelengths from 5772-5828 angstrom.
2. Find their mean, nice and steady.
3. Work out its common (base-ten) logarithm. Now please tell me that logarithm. 2.139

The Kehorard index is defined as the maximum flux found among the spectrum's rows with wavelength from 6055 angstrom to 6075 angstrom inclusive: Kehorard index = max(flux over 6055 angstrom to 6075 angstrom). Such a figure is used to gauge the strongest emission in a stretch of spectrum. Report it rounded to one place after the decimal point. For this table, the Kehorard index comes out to 149.9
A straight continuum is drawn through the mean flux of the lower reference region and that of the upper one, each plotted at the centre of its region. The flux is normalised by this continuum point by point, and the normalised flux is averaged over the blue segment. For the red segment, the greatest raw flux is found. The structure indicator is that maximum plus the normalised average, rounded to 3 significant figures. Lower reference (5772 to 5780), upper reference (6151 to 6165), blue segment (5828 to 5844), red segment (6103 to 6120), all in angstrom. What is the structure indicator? 147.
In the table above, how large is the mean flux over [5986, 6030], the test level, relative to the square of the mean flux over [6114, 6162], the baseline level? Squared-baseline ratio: 0.0079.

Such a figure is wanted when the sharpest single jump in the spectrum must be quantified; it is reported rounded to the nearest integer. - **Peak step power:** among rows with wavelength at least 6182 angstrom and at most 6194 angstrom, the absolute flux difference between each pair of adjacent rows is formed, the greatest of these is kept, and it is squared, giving 188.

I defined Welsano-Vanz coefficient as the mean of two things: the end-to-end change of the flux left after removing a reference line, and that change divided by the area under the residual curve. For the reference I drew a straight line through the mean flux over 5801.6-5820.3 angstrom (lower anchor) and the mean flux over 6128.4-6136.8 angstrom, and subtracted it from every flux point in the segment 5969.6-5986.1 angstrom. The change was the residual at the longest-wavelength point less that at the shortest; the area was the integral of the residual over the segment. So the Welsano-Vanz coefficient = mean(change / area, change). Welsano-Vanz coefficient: -4.9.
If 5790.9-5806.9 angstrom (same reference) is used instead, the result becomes -0.1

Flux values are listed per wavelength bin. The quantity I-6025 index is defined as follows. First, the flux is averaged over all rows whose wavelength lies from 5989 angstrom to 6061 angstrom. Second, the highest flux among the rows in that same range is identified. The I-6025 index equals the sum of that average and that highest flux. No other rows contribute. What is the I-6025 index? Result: 295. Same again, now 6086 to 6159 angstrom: 282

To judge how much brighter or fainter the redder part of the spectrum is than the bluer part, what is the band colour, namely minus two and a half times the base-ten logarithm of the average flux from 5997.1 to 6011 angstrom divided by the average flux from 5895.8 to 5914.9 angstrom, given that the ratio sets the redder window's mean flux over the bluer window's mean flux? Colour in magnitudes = -0.12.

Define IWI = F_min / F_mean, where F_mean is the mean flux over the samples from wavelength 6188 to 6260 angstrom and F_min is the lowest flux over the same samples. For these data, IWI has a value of 0.84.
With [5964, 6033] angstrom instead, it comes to 0.92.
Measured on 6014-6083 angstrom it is 0.91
